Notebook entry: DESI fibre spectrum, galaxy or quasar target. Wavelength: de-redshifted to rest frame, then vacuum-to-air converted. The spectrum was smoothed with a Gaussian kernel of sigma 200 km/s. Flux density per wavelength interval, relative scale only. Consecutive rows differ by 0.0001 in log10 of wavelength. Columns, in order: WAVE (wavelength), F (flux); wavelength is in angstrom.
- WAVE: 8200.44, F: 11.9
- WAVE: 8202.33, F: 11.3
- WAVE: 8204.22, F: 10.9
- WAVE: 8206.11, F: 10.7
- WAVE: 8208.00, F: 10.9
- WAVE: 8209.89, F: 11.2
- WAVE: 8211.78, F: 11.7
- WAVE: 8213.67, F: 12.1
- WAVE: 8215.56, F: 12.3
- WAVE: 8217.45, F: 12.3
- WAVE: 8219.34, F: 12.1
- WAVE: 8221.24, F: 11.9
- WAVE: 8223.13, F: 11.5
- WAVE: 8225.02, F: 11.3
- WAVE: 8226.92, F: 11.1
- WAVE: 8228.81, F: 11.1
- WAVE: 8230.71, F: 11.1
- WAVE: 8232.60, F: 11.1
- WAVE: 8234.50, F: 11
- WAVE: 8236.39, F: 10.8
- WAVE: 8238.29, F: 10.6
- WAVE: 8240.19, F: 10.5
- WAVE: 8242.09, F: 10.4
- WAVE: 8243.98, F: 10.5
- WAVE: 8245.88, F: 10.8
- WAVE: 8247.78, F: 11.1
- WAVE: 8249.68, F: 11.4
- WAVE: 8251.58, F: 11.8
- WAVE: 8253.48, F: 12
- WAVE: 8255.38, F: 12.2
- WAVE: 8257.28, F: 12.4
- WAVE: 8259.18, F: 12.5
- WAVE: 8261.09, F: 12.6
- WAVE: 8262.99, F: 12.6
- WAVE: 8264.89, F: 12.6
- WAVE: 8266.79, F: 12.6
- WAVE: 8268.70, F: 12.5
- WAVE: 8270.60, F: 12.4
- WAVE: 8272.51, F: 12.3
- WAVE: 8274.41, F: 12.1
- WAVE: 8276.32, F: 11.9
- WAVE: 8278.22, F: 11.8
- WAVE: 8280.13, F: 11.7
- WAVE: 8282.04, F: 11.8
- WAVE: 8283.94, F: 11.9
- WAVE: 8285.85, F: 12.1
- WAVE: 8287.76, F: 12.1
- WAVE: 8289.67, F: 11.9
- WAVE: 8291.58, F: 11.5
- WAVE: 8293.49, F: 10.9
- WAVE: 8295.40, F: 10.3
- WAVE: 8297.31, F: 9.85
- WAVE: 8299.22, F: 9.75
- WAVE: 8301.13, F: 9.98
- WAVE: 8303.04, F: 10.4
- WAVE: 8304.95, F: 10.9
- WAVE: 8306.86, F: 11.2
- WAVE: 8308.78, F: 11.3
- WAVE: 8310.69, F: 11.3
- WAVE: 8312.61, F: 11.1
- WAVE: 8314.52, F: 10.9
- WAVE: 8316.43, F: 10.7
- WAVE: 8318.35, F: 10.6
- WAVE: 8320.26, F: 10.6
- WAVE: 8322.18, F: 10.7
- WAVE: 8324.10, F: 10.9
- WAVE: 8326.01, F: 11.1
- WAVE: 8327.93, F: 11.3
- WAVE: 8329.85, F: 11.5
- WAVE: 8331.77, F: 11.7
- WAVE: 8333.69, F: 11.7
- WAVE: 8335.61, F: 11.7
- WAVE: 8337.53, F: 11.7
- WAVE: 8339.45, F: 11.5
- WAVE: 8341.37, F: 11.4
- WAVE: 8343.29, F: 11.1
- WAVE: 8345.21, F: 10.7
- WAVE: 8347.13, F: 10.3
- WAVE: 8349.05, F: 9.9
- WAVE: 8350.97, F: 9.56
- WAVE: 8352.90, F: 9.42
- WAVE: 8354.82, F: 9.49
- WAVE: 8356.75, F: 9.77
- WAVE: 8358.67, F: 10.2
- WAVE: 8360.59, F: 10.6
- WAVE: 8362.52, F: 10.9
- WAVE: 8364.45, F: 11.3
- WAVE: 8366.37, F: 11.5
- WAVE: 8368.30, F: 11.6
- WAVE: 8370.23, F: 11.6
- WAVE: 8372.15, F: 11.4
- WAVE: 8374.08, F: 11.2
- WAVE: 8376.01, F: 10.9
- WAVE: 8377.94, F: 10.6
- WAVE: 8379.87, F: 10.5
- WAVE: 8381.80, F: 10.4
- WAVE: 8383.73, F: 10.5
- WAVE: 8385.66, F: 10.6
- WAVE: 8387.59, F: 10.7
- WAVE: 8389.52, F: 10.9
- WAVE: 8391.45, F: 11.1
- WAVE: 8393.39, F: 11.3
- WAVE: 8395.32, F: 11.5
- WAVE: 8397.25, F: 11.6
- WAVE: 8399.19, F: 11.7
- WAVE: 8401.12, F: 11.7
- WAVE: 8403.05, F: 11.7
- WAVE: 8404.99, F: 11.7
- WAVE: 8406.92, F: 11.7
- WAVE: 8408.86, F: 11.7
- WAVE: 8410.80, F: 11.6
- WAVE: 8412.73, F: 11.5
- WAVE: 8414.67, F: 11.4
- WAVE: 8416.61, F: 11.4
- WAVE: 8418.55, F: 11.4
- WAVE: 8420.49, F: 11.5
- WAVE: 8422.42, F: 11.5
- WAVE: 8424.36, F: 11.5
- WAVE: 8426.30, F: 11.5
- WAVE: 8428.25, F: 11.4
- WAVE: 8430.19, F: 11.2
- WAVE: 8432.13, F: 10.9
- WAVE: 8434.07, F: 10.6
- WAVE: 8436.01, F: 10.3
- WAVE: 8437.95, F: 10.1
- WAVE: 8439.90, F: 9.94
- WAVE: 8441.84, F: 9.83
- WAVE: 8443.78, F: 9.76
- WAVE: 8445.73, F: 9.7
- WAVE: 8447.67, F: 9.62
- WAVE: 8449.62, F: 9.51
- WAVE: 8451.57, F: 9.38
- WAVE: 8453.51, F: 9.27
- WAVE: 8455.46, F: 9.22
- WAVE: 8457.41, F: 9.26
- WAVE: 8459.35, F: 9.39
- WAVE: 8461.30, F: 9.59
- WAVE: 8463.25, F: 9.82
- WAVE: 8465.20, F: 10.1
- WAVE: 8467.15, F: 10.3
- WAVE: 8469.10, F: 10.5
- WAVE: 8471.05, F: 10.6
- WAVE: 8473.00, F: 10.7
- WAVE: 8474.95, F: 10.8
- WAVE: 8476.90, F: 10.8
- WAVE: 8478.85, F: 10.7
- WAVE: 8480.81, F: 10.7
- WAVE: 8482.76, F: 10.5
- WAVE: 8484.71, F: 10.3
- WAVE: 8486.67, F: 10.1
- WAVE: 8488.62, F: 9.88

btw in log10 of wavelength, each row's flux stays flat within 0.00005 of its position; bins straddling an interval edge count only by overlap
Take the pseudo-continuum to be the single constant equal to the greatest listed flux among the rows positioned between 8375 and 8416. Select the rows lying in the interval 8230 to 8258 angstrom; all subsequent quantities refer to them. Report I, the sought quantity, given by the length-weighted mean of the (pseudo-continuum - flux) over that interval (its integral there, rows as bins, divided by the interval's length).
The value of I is 0.53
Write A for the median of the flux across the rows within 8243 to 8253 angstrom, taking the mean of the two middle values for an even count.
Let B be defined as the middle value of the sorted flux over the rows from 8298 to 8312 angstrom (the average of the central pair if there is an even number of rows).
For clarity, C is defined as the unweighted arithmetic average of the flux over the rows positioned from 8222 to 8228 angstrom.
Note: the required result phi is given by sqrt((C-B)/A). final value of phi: 0.19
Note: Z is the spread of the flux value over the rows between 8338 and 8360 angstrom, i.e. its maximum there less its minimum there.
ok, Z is 2.1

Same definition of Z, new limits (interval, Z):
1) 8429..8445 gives 1.4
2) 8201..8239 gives 1.7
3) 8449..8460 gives 0.3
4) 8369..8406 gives 1.3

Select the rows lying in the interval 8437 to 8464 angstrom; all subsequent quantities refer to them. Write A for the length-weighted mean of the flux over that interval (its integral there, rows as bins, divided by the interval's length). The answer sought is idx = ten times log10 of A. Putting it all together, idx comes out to 9.8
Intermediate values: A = 9.60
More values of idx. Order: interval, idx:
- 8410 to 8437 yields 10.5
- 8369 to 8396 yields 10.4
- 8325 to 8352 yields 10.4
